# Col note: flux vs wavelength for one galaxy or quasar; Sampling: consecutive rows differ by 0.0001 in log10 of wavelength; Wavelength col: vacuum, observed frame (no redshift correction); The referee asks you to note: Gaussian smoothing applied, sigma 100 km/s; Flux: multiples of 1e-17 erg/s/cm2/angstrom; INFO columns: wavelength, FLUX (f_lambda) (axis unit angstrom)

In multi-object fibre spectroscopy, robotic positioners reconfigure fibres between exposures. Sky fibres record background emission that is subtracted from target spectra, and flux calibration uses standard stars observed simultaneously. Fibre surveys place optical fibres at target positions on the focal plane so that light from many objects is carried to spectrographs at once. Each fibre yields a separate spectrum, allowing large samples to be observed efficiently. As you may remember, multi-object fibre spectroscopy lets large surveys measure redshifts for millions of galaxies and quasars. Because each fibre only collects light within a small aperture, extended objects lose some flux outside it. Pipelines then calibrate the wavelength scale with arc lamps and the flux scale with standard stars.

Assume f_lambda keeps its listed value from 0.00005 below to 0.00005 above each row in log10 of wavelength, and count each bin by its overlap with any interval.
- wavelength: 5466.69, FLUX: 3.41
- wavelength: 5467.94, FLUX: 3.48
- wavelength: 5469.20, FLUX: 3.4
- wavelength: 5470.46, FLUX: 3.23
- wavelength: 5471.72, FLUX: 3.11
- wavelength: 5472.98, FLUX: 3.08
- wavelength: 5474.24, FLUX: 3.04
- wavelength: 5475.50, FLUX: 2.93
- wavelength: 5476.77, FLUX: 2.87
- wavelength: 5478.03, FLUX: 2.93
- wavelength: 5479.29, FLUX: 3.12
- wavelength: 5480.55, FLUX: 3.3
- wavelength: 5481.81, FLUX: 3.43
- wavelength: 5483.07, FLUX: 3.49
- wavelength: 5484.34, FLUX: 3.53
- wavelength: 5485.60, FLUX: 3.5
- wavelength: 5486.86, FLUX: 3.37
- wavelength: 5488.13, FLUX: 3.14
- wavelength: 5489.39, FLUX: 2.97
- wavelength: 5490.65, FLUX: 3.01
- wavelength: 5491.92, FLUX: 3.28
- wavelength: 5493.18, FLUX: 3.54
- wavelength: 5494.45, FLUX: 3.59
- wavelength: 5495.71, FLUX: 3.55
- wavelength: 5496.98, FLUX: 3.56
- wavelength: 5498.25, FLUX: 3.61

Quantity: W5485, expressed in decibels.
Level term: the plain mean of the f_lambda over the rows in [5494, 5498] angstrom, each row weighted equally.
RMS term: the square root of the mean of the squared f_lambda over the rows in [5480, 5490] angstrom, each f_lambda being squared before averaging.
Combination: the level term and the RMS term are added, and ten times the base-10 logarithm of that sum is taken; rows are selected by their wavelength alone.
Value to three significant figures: 8.40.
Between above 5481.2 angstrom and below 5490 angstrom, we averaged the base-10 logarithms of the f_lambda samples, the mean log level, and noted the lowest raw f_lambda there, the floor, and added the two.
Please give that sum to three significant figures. 3.49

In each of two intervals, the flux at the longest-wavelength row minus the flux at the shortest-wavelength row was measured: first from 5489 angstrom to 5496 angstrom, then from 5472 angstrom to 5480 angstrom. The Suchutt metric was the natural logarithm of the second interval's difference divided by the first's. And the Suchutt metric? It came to -2.7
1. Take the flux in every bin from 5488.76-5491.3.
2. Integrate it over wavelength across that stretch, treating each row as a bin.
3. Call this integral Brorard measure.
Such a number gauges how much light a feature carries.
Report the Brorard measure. 7.6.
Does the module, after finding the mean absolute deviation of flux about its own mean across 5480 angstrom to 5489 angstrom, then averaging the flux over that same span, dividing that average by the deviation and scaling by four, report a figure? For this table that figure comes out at 127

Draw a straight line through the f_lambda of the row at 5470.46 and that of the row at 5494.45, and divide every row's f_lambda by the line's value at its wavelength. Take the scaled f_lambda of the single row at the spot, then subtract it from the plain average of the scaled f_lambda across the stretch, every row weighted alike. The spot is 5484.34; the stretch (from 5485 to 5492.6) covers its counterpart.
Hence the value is -0.11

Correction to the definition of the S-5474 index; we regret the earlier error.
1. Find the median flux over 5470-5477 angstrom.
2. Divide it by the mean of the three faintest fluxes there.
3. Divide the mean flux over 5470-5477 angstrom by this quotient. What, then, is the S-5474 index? 2.93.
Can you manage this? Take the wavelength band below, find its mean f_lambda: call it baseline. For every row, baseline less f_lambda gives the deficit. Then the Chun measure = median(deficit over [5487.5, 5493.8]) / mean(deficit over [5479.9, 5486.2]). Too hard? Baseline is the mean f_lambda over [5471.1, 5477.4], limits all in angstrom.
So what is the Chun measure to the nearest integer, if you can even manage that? 0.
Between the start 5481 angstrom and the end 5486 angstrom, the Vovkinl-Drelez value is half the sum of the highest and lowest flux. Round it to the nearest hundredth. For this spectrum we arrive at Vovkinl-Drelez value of 3.48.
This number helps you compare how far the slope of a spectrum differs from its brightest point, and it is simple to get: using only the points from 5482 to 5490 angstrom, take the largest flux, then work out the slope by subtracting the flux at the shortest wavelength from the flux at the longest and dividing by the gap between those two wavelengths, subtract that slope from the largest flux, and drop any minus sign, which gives 3.61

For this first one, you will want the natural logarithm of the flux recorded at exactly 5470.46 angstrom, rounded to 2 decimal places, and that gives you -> 1.17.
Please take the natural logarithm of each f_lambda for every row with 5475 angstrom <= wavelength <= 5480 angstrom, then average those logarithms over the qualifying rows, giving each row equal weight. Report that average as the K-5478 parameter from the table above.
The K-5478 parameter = 1.09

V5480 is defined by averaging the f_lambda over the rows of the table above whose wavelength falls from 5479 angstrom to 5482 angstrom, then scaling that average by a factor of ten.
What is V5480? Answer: 32.8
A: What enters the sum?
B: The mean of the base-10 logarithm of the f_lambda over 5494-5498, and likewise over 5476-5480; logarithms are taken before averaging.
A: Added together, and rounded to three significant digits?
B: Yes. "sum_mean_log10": 1.03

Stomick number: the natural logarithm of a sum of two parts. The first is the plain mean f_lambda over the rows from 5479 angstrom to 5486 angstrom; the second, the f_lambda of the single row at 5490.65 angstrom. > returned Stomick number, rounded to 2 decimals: 1.86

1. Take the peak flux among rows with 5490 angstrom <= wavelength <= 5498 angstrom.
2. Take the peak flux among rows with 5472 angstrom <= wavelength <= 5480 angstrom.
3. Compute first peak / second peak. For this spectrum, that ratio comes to 1.151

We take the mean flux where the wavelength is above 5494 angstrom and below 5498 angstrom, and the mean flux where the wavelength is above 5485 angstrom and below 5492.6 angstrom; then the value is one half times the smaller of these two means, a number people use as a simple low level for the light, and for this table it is 1.61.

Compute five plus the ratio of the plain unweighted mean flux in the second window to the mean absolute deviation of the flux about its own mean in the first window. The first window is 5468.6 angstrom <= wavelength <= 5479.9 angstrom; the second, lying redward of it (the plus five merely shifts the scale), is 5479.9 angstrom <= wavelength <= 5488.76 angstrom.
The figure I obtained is 33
